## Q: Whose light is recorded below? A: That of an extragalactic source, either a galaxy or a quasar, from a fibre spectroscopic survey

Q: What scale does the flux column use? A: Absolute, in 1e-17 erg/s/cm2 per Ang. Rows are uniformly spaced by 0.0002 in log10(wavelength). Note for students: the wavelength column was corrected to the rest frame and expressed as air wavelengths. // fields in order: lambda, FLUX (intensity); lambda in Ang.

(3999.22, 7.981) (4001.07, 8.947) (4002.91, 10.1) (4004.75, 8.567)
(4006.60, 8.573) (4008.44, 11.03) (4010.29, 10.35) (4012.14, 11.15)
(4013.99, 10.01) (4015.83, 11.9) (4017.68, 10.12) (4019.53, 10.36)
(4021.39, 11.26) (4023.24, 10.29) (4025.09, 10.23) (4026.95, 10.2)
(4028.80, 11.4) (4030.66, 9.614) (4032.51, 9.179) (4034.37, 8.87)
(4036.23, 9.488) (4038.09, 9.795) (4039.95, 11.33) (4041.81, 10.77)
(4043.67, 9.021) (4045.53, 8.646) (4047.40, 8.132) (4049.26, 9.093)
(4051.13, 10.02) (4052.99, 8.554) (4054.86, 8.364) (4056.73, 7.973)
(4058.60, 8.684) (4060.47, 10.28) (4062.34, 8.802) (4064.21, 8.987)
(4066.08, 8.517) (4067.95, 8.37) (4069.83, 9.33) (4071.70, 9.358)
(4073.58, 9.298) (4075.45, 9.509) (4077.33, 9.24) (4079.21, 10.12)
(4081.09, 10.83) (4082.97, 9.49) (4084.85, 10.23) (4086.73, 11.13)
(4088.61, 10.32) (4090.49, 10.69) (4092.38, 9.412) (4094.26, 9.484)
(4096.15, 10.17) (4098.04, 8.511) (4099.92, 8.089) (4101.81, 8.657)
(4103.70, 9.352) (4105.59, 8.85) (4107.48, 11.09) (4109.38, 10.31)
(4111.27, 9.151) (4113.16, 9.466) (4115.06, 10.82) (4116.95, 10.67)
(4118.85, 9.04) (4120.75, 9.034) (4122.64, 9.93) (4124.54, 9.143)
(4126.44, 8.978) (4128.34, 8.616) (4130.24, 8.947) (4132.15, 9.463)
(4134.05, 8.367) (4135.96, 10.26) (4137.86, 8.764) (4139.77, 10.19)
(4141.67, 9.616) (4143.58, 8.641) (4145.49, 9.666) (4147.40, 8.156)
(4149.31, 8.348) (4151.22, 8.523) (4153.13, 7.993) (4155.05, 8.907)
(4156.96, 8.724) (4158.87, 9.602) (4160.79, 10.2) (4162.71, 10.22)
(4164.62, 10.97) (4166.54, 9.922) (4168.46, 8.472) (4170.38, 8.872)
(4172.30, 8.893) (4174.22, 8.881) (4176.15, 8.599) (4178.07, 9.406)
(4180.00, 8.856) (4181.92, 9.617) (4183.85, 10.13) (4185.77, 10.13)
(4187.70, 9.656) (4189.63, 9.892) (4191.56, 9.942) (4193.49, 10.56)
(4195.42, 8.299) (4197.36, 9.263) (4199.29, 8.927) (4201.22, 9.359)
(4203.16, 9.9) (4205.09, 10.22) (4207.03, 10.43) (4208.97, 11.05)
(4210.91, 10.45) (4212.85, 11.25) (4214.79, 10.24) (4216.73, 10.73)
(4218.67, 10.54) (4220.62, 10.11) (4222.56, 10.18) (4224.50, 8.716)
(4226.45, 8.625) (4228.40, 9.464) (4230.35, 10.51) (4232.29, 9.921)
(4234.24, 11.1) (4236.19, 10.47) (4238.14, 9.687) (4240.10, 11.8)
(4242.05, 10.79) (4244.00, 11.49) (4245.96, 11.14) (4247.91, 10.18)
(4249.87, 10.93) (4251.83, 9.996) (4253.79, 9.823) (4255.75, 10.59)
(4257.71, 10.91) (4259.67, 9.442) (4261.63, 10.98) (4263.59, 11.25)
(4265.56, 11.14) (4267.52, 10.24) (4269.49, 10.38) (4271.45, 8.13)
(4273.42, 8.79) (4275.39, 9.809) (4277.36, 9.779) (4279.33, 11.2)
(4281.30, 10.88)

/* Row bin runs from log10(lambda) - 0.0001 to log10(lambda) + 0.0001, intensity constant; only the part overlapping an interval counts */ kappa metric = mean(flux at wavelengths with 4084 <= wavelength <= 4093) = 10.4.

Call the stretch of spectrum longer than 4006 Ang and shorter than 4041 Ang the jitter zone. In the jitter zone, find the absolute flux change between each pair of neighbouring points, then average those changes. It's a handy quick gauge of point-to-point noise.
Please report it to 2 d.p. 0.95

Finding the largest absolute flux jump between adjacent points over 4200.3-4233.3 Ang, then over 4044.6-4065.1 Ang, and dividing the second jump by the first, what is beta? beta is 1.09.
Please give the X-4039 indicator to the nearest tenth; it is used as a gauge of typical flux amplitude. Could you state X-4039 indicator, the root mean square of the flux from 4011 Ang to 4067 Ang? 9.8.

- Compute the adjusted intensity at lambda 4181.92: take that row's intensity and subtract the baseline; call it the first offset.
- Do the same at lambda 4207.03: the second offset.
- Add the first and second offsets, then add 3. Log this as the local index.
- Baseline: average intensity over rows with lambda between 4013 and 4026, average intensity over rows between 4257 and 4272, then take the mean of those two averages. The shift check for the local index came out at 2.1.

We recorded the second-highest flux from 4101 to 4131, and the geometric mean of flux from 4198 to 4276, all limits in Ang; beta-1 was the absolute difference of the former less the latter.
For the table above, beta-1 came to 0.61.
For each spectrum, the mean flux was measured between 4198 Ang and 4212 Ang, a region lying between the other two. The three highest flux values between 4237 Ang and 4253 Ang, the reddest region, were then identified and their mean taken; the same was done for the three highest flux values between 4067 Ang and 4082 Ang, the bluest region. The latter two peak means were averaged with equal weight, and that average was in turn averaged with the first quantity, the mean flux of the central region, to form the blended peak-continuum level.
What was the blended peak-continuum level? 10.4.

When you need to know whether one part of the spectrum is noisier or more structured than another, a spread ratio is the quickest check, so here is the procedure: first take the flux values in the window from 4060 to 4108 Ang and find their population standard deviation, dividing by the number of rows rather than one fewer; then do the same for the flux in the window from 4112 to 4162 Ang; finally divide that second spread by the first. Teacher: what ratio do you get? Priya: 0.90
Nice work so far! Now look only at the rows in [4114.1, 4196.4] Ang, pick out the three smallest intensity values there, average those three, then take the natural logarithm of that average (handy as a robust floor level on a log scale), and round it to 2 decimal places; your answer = 2.10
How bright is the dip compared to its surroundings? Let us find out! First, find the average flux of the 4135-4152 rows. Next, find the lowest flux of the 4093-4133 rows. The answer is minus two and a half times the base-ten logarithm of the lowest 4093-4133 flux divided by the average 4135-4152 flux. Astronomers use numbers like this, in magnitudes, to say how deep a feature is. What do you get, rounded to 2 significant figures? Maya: 0.13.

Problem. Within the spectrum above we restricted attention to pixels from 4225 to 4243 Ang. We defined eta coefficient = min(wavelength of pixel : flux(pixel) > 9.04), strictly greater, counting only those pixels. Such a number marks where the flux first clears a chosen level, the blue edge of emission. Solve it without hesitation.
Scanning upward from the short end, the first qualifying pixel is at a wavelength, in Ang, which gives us 4228.40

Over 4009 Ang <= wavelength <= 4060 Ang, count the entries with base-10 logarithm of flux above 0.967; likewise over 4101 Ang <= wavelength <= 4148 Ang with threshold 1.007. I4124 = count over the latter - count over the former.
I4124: -11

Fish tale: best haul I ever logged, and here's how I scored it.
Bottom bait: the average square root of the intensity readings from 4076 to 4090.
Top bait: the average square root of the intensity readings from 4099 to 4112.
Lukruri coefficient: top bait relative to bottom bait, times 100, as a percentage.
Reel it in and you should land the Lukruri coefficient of 96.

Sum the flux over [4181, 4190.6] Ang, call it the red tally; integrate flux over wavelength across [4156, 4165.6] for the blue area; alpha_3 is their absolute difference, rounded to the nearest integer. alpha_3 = 46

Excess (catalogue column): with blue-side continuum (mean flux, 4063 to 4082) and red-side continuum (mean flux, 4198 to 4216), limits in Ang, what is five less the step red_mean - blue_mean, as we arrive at 4.15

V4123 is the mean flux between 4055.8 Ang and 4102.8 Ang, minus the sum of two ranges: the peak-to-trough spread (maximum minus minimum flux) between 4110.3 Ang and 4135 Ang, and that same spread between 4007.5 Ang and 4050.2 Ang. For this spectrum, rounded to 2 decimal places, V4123 3.20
